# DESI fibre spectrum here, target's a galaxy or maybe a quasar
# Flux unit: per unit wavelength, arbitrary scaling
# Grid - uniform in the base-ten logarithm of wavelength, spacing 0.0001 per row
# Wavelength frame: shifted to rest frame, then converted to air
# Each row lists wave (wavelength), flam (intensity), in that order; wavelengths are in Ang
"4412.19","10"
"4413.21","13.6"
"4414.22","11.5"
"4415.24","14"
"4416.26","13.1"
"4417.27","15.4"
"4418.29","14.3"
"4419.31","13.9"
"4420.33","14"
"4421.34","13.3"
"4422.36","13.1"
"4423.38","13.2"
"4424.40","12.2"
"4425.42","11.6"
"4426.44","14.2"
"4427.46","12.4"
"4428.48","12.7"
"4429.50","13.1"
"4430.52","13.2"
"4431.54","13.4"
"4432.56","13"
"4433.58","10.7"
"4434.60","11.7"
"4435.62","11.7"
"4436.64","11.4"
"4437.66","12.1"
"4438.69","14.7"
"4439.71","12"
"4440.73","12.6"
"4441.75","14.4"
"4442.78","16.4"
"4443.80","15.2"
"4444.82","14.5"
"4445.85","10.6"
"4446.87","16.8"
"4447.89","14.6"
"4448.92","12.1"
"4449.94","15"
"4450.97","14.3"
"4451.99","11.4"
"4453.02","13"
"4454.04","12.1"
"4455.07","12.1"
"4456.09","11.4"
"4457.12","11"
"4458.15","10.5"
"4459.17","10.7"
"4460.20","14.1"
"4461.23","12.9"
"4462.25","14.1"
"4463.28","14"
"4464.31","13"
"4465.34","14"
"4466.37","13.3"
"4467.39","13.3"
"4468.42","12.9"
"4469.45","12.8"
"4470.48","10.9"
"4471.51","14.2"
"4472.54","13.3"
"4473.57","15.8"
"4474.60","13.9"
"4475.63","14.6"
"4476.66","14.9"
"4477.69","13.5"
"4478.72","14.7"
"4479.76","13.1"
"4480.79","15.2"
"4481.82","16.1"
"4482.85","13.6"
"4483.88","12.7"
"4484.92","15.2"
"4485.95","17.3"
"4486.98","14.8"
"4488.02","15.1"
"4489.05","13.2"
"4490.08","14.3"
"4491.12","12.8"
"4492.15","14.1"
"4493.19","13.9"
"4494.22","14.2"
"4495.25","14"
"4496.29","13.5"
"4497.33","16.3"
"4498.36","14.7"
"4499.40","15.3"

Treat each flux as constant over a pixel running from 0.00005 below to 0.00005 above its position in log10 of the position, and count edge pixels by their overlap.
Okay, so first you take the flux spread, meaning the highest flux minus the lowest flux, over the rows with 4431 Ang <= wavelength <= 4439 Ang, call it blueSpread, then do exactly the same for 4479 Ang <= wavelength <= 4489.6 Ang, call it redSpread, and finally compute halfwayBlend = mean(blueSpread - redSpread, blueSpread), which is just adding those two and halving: 1.7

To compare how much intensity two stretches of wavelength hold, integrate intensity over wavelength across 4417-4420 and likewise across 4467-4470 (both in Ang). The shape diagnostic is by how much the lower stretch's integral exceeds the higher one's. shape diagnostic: 4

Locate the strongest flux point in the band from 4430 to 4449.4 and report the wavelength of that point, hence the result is 4446.87 Ang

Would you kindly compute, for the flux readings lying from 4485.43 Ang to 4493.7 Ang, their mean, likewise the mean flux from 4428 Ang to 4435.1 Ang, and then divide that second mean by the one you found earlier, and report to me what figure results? 0.87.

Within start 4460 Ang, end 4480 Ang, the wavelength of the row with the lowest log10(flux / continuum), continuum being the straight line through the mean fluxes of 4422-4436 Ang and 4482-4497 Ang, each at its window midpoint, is 4470.48 Ang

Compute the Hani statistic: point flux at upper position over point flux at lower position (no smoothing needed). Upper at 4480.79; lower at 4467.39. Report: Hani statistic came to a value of 1.14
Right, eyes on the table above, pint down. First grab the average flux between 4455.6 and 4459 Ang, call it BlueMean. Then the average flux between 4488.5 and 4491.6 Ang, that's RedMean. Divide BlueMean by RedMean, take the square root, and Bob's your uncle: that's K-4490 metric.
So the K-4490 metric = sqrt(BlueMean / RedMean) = 0.90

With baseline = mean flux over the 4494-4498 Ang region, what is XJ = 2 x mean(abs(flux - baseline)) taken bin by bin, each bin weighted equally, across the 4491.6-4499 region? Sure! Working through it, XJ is 1.4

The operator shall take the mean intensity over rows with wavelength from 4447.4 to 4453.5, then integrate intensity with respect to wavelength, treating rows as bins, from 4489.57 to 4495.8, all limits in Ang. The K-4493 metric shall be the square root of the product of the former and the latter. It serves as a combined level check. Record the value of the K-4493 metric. 34.0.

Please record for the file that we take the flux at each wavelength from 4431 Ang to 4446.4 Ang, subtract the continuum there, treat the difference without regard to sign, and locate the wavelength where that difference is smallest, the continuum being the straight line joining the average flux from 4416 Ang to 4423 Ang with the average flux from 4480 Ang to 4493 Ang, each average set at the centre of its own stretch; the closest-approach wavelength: 4441.75 Ang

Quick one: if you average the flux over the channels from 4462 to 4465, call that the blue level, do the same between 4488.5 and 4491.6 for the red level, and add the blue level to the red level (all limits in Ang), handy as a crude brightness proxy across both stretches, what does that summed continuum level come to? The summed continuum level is 27.1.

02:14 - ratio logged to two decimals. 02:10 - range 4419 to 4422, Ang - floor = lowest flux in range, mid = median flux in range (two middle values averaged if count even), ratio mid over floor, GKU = 1.05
